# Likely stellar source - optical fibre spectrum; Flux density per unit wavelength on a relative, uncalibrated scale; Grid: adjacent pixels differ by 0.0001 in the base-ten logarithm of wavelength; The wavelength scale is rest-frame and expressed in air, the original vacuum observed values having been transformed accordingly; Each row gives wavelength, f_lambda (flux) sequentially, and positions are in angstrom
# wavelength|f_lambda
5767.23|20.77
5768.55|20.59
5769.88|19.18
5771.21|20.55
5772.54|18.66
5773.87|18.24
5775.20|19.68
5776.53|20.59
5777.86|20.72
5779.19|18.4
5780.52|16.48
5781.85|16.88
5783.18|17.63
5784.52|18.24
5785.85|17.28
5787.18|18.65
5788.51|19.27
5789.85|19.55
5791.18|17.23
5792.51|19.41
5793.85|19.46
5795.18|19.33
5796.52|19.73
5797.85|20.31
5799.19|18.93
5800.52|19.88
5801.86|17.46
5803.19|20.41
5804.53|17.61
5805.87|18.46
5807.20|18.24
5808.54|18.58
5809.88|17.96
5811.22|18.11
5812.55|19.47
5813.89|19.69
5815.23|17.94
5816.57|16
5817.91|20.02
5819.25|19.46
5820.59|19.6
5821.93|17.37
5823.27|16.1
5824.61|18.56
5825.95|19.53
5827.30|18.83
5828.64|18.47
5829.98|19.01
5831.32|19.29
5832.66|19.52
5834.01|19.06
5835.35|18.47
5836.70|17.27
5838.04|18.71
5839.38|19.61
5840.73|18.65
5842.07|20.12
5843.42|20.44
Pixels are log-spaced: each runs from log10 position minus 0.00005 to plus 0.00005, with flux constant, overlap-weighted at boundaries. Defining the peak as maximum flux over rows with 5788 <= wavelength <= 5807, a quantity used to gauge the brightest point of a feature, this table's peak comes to 20.41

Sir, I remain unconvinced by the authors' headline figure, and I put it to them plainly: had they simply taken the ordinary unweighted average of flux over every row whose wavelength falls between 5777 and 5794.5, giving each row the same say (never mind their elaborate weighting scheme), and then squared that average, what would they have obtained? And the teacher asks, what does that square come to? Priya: 339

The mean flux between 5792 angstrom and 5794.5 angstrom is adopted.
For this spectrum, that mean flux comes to 19.4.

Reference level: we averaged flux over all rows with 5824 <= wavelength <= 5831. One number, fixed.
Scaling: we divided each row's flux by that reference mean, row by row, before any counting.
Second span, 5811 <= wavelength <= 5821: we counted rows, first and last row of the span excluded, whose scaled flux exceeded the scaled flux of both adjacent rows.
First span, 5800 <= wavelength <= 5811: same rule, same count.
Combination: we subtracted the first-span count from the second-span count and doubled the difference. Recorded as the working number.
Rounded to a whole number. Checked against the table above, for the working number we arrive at -2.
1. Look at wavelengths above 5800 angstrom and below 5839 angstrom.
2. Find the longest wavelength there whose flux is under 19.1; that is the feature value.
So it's 5838.04 angstrom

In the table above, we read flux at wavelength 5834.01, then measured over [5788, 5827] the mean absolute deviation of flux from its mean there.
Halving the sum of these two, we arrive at 10.0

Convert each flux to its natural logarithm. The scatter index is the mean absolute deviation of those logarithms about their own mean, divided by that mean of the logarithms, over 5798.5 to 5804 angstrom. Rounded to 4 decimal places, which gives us 0.0174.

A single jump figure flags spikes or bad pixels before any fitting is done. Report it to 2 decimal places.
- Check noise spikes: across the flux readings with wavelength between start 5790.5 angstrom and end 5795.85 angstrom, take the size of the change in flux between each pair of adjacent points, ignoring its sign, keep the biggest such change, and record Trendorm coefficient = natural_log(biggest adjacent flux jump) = 0.78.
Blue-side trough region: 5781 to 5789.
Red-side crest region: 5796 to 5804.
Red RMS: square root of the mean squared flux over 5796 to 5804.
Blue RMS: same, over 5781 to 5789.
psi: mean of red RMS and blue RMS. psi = 18.7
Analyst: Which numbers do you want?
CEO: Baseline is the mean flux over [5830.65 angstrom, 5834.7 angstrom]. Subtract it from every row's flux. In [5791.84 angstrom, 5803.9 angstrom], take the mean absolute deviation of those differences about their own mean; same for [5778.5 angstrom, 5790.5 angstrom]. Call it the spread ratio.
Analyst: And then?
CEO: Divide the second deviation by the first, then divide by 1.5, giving 1.0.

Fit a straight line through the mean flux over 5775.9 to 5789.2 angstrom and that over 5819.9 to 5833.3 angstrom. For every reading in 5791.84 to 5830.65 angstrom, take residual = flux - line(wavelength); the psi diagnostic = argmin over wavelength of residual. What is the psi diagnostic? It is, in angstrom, 5816.57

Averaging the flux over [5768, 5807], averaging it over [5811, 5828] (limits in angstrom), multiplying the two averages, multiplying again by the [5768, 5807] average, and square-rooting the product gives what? 81.4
